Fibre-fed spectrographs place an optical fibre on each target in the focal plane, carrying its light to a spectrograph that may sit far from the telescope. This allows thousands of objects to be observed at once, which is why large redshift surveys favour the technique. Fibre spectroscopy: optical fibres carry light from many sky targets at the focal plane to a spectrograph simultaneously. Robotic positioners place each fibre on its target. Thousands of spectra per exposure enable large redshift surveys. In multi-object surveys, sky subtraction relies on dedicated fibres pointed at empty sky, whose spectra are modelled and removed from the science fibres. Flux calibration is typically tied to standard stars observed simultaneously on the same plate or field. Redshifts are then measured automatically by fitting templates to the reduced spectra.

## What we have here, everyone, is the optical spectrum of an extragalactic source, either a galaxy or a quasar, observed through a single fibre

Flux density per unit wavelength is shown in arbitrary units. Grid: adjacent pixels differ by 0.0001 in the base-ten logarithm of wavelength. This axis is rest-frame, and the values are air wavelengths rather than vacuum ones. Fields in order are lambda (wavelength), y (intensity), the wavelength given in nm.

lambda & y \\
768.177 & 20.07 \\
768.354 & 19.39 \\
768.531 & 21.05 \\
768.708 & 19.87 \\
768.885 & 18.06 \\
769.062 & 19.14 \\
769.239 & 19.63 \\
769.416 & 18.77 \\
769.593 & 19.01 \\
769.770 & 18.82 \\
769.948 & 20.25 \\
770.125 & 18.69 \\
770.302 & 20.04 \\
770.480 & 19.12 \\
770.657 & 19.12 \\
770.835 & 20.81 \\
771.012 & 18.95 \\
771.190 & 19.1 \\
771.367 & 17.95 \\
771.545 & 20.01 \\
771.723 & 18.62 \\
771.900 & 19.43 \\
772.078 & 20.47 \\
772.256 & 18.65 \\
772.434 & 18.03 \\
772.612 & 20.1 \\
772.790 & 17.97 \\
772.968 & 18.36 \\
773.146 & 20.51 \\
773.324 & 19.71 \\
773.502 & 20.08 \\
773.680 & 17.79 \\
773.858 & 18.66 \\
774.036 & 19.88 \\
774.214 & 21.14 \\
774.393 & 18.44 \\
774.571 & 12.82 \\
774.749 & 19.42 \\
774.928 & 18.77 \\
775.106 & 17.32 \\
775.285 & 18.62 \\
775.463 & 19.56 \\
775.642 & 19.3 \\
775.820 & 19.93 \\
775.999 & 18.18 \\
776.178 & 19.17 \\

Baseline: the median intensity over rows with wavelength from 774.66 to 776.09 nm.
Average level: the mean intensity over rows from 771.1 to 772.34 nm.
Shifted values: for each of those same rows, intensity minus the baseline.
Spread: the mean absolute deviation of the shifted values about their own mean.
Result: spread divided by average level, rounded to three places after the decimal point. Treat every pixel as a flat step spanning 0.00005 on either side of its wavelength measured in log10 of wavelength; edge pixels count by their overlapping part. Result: 0.036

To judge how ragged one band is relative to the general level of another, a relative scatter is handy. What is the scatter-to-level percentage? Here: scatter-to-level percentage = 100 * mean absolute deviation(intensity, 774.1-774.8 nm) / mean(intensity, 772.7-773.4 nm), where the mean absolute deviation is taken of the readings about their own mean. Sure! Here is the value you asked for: 13.4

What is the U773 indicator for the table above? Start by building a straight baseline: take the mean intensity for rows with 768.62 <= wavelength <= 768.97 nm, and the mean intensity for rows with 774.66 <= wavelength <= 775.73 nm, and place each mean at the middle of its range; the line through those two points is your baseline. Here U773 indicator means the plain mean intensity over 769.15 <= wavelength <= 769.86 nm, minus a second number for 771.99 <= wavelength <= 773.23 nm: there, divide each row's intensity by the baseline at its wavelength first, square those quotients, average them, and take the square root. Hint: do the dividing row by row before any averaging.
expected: 18.04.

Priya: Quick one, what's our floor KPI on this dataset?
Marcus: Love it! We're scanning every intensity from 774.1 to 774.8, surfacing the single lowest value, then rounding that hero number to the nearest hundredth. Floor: 12.82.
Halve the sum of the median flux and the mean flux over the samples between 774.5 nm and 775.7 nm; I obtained 18.4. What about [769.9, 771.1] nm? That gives 19.3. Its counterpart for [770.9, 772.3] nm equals 19.1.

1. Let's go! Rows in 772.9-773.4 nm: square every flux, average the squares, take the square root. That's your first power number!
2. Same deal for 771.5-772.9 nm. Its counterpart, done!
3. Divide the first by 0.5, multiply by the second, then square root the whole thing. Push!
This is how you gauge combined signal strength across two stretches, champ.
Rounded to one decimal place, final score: 27.4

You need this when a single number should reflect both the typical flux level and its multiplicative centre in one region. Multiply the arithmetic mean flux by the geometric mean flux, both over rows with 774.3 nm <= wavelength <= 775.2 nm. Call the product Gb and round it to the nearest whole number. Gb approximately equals 298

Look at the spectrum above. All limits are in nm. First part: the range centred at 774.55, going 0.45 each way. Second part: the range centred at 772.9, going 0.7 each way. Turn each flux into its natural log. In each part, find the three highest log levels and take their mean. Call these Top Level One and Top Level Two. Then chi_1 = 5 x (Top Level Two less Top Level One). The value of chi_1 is 0.12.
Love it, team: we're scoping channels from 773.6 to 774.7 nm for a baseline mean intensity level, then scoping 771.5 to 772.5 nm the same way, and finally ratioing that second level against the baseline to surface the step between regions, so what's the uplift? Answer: 1.06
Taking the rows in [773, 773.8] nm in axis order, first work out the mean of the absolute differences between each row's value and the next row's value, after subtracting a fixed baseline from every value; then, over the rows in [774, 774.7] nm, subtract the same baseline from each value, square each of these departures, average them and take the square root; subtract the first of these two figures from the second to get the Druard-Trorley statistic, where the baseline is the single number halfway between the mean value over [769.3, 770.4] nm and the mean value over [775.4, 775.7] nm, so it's 2.3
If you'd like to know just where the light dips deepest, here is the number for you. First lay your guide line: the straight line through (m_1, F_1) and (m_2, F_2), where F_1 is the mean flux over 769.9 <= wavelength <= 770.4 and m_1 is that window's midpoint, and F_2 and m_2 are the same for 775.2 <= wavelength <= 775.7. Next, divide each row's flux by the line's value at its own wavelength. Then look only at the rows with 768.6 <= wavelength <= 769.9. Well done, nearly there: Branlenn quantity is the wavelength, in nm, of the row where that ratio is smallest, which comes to 768.885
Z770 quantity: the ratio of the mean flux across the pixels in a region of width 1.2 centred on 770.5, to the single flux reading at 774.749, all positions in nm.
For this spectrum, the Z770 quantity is 1.01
